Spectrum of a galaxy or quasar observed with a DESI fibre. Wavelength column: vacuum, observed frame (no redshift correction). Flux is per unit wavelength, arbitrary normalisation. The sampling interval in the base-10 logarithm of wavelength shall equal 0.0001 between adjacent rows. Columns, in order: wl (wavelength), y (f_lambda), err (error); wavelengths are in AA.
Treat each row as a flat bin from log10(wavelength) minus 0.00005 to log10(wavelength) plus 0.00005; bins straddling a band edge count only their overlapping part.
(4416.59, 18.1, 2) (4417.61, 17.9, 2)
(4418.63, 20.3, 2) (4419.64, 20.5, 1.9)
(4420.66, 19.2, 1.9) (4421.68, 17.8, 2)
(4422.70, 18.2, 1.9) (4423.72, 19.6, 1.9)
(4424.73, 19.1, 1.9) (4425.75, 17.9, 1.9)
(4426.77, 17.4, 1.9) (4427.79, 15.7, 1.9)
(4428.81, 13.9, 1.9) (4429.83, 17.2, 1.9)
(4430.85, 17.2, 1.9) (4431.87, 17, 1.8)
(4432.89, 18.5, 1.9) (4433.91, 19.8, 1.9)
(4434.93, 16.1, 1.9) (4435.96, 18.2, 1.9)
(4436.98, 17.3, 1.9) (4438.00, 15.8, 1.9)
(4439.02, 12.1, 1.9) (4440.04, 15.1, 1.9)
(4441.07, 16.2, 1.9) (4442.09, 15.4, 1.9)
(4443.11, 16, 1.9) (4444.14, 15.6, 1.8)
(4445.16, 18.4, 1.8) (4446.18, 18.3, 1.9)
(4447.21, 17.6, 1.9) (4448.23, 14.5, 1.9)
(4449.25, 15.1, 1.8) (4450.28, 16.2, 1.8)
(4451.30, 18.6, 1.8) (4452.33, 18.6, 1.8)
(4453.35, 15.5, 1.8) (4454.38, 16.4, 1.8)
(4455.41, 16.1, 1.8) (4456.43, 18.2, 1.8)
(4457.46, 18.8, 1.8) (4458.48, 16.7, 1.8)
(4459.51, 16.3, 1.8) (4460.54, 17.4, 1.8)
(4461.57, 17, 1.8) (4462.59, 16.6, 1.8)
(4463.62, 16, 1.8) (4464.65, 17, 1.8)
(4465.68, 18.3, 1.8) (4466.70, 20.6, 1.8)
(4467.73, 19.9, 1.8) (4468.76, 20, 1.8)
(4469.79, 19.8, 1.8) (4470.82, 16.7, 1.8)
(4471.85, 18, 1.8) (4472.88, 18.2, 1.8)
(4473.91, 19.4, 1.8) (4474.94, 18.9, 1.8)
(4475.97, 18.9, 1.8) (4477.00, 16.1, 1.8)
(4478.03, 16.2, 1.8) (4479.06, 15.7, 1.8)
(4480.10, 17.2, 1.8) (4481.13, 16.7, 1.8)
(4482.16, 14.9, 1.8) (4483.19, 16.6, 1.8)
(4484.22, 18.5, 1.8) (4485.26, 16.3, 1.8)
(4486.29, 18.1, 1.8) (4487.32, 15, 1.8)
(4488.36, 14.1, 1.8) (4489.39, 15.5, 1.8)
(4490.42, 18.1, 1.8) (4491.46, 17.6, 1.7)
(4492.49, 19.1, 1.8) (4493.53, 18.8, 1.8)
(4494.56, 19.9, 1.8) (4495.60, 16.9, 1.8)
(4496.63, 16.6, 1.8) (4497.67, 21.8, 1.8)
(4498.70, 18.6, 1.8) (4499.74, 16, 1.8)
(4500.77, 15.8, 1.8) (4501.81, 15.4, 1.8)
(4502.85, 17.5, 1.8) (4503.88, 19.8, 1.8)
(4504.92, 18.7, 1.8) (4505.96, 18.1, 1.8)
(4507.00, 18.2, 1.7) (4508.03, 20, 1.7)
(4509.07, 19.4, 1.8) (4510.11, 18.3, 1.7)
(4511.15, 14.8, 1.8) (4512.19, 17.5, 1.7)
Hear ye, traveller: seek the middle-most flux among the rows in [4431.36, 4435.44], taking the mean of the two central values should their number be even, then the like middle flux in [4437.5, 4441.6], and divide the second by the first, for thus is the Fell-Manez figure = 0.87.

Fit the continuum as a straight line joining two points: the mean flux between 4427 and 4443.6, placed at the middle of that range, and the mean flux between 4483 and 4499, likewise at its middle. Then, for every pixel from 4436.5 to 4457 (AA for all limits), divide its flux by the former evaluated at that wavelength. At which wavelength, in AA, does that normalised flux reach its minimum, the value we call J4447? 4439.02 AA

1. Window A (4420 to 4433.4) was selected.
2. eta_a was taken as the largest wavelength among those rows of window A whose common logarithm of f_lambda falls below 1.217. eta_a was 4428.81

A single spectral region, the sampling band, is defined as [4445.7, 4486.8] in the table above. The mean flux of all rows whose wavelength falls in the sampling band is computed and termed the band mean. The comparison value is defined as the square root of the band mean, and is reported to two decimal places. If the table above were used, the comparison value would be 4.17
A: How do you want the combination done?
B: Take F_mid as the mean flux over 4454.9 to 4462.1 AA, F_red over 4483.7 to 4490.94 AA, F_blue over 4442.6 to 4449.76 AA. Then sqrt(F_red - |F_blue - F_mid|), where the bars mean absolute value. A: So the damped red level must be 3.97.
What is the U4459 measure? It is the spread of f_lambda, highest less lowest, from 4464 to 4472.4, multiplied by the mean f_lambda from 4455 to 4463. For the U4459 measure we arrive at 67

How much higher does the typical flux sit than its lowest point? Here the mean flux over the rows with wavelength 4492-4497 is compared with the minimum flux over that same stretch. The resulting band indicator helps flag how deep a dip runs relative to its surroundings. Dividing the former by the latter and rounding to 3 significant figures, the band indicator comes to 1.10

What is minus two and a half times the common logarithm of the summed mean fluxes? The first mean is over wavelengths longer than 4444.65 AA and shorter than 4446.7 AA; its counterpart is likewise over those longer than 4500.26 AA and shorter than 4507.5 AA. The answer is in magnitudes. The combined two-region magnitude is -3.89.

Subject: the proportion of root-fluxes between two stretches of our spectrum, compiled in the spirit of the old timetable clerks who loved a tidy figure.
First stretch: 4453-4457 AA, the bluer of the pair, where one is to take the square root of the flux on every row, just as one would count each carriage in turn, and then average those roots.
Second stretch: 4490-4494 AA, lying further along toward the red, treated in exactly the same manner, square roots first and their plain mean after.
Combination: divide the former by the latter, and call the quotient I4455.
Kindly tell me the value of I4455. 0.95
